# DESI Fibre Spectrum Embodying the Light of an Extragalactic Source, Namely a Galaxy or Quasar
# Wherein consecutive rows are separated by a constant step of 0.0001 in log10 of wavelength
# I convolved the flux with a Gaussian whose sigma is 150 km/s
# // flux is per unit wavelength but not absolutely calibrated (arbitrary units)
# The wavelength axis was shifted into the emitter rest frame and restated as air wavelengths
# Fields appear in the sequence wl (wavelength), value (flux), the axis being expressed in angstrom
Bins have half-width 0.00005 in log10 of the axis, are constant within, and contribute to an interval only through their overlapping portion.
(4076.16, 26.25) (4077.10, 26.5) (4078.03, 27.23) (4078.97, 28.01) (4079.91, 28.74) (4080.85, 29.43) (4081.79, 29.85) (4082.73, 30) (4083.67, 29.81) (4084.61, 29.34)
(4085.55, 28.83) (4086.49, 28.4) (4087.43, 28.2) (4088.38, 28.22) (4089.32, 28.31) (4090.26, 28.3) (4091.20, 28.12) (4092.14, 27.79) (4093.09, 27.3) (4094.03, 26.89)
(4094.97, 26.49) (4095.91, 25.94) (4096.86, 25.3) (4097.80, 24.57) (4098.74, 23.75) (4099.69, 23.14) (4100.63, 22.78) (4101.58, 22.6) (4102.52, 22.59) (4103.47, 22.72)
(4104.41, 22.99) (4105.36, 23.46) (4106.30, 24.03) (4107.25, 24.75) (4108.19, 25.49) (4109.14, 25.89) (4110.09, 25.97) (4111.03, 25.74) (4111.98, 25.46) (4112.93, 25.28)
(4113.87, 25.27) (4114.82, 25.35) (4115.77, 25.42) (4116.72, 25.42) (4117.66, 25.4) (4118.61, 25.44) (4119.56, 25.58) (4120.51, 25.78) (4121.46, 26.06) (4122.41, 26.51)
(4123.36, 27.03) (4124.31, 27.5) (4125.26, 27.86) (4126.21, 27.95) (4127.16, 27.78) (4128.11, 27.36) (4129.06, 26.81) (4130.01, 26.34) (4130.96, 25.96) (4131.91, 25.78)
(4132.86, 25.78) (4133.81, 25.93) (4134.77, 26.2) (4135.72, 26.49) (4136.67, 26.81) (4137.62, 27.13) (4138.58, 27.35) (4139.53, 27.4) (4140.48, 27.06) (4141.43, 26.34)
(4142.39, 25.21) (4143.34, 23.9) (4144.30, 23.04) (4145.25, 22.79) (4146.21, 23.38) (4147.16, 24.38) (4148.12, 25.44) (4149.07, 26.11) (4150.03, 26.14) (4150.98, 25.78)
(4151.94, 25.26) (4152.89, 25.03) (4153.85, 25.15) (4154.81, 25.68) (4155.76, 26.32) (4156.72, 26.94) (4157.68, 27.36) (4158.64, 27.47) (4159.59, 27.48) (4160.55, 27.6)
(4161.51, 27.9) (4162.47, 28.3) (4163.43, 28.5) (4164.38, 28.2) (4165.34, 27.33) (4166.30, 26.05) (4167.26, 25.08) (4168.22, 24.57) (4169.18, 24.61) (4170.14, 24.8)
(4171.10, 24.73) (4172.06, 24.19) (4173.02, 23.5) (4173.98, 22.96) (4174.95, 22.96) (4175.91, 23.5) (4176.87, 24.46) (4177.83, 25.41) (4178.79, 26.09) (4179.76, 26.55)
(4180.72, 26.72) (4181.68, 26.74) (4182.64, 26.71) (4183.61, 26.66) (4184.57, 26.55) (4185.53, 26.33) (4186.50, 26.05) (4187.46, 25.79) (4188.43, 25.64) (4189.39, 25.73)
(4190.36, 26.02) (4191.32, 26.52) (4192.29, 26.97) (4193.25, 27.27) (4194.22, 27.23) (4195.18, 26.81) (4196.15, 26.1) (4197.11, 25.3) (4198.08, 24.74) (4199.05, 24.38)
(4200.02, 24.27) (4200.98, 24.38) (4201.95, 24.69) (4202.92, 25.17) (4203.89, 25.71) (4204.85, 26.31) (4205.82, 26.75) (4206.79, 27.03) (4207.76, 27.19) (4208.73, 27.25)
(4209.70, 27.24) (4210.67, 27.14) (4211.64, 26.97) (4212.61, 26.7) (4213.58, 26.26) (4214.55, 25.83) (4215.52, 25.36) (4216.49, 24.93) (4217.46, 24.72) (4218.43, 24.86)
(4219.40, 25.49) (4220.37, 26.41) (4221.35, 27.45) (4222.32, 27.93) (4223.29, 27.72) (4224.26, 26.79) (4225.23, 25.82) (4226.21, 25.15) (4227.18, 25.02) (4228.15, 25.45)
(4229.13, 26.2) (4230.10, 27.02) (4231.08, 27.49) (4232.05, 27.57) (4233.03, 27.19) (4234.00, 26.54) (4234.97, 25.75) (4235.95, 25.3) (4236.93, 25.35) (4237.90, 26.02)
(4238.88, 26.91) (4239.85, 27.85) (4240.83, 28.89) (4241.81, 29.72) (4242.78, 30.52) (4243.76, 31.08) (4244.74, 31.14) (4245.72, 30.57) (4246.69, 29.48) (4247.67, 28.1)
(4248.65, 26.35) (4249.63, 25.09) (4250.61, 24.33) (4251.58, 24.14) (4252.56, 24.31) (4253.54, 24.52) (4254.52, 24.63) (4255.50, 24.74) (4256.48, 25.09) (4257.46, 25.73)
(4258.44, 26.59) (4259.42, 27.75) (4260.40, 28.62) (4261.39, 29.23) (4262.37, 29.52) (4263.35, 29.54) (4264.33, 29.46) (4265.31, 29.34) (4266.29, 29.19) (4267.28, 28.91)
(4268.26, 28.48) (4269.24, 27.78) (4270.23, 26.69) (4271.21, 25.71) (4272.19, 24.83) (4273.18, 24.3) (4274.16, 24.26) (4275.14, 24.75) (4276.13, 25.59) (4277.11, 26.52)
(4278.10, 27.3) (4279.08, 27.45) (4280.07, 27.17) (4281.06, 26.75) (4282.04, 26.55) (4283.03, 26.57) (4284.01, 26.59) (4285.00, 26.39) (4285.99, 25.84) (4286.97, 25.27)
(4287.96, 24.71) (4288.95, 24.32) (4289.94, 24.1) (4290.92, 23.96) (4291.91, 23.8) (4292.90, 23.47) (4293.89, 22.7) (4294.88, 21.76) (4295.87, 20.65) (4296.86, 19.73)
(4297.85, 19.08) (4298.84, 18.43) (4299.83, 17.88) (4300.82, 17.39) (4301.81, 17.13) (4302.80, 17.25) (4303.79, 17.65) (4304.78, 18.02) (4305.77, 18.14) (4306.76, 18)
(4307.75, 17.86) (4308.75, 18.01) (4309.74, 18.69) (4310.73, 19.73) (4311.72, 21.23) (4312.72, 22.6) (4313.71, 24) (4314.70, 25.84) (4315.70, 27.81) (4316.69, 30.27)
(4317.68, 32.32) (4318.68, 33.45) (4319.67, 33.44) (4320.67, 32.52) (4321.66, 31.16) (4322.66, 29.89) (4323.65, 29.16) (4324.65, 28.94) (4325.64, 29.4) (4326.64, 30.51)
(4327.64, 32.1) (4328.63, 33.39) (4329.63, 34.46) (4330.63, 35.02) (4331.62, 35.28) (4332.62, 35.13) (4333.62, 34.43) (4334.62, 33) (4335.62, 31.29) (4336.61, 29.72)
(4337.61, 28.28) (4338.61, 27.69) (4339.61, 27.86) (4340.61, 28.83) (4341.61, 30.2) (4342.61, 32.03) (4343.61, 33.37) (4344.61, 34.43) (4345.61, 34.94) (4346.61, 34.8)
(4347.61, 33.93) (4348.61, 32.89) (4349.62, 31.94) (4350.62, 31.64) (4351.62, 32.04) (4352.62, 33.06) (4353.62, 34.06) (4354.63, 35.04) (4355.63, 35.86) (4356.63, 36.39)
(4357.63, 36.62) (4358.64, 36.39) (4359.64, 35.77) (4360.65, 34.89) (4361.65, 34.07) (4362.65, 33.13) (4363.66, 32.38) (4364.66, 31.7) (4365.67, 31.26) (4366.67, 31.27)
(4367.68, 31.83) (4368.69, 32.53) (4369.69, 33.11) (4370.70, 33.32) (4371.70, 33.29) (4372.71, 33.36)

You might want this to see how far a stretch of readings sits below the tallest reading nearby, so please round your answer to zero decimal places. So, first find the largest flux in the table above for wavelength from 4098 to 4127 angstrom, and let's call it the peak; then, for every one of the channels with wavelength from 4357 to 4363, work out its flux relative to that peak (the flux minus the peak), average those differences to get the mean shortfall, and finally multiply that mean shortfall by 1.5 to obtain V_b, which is 11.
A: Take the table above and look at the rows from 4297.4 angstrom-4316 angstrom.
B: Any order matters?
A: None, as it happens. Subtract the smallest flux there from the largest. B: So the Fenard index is 11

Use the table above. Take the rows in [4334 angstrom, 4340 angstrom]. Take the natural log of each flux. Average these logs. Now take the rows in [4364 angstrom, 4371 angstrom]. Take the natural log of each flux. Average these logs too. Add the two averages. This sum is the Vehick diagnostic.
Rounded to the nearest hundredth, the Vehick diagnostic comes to 6.86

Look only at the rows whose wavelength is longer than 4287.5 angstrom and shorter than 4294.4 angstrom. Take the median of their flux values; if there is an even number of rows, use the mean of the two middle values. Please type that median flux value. 24.0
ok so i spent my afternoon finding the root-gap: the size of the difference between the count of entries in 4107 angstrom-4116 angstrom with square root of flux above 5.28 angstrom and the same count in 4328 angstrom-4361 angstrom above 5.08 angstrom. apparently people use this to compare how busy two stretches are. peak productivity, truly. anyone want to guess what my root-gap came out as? 33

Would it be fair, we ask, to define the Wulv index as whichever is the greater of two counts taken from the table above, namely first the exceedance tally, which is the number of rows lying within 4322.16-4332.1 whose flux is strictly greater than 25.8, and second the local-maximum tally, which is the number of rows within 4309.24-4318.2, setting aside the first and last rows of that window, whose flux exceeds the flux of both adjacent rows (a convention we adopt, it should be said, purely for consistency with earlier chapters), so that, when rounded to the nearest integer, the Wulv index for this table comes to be 10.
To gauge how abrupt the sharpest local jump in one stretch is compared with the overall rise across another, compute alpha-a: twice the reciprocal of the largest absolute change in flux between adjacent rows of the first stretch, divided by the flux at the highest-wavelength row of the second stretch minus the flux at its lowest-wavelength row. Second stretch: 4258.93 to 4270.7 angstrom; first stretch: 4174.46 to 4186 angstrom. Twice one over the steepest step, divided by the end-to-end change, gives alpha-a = -2.0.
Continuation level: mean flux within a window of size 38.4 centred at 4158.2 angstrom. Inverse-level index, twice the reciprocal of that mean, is 0.078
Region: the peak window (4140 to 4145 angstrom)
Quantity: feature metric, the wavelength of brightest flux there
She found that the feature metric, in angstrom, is 4140.48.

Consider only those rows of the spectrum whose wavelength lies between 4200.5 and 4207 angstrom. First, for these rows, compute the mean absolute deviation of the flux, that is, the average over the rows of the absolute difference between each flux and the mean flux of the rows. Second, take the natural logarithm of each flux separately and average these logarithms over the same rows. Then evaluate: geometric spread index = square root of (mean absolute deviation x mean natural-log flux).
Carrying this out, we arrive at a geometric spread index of 1.6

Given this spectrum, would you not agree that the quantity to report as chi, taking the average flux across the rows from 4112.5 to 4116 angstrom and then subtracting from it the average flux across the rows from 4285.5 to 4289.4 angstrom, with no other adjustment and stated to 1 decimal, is 0.3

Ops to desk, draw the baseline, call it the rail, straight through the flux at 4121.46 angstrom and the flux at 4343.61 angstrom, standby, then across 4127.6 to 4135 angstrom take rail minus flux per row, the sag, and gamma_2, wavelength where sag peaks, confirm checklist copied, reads 4132.86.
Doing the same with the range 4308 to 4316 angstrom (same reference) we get 4308.75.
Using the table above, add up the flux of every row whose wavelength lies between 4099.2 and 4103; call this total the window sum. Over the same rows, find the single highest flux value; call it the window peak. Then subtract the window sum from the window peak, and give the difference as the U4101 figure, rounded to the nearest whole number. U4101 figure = -68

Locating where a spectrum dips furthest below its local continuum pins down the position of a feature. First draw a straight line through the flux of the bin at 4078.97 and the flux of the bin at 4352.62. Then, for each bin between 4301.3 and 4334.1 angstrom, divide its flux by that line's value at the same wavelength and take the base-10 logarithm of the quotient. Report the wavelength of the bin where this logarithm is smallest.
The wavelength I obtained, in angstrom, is 4301.81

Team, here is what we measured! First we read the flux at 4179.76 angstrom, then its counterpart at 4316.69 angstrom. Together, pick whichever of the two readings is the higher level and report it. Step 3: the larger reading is 30.3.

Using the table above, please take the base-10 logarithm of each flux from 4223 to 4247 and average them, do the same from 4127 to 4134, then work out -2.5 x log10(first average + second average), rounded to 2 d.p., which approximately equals -1.14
